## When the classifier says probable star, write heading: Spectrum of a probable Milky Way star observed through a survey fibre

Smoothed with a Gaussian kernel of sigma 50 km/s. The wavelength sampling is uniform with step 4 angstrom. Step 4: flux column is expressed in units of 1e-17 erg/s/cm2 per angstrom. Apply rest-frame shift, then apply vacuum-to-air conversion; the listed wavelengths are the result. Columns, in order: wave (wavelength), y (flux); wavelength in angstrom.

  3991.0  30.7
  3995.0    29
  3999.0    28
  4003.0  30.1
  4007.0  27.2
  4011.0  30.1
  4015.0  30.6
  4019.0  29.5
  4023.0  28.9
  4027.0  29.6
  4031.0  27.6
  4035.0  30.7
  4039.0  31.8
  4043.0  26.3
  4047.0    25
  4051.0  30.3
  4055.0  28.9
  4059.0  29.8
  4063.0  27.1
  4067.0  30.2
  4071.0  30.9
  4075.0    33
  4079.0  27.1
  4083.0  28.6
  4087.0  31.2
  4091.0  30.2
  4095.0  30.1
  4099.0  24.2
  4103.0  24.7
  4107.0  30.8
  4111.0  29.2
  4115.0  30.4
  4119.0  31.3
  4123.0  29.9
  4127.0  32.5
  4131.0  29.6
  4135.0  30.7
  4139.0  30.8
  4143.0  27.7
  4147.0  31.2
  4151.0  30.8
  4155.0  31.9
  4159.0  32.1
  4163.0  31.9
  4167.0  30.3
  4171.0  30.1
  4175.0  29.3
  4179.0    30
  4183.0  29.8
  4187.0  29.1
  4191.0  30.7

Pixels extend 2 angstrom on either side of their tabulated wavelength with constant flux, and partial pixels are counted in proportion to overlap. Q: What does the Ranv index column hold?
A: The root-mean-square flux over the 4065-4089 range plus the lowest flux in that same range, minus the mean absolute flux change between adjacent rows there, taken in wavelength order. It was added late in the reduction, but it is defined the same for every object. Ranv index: 54.8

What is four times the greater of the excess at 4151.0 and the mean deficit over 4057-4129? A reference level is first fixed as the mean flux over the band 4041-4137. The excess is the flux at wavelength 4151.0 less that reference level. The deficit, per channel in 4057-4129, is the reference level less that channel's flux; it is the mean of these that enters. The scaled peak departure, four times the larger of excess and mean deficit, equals 6.20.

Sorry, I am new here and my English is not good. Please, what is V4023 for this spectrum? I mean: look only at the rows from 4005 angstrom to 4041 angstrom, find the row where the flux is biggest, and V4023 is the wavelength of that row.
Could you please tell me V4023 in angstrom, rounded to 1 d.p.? 4039.0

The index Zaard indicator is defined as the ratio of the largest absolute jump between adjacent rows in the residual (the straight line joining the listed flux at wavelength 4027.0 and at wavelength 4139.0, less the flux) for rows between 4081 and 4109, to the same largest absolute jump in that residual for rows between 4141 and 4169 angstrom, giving 1.8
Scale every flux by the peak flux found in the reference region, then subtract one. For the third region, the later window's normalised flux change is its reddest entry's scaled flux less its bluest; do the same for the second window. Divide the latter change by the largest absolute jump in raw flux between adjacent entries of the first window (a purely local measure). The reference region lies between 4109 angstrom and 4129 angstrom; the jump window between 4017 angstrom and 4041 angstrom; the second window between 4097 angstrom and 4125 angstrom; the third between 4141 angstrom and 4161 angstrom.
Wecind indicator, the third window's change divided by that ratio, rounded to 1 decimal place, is 2.4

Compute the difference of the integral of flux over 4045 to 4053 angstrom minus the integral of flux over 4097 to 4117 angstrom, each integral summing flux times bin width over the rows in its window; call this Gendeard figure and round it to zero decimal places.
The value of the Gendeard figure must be -336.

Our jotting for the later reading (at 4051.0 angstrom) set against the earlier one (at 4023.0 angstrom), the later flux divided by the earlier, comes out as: 1.05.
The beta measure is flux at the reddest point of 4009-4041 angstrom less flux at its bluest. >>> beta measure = 1.7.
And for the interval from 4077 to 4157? 4.8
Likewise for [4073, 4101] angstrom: -8.8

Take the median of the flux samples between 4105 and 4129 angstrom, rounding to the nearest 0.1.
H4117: 30.6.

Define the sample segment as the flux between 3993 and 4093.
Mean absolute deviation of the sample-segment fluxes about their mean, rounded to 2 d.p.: 1.46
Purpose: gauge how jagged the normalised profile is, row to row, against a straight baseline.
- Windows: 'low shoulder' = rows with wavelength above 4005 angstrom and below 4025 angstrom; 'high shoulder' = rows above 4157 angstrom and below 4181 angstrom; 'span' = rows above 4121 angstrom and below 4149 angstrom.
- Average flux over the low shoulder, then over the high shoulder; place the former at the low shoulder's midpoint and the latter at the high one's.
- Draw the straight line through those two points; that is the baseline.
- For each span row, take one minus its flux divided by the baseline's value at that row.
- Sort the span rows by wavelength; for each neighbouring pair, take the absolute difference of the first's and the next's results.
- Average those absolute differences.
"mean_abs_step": 0.073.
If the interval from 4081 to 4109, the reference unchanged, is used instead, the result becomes 0.090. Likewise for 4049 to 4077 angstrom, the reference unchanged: 0.061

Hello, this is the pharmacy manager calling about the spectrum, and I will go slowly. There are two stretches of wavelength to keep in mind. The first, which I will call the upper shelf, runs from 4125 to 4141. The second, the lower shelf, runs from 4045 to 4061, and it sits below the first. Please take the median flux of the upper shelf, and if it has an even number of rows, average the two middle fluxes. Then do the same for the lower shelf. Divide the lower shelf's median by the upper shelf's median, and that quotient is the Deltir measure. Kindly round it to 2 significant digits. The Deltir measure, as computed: 0.95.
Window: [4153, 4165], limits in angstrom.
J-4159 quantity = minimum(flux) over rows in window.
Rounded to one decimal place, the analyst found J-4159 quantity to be 31.9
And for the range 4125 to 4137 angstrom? 29.6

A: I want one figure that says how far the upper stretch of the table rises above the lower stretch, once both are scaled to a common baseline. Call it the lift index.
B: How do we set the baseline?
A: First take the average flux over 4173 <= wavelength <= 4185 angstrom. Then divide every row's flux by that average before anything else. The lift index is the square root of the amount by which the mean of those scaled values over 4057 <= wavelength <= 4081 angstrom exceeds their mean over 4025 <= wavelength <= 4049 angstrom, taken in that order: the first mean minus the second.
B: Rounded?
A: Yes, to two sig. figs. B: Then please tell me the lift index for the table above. 0.20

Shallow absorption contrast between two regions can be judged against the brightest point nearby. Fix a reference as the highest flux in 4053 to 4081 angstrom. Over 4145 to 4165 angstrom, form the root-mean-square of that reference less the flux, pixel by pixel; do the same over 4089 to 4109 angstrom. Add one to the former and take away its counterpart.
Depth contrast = -3.3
